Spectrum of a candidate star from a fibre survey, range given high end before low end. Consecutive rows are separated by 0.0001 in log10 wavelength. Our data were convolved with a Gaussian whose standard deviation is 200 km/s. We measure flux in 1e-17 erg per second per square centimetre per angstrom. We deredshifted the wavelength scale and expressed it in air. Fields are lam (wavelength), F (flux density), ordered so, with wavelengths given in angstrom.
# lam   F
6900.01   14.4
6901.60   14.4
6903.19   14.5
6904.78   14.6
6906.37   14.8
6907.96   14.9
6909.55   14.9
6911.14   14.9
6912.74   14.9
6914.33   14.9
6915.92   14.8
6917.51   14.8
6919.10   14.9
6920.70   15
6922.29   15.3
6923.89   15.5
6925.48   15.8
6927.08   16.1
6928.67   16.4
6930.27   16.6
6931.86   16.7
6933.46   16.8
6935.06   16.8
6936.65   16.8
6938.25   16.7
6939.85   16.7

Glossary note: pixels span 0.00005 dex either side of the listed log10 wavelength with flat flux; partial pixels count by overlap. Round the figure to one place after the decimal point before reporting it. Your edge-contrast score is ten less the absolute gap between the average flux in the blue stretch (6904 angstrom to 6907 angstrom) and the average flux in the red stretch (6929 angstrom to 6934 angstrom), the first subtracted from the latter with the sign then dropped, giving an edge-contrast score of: 8.0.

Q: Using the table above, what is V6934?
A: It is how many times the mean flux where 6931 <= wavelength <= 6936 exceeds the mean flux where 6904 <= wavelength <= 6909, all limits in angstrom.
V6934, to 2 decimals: 1.14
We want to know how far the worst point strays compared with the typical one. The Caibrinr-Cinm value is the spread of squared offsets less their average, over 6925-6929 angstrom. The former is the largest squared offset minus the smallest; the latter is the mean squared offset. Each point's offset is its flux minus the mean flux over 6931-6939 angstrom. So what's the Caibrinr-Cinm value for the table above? 0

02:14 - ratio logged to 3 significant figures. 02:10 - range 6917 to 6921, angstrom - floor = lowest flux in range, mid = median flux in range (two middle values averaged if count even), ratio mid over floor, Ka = 1.01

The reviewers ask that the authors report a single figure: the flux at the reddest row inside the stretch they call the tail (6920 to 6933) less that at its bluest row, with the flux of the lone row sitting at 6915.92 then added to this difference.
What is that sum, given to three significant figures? 16.5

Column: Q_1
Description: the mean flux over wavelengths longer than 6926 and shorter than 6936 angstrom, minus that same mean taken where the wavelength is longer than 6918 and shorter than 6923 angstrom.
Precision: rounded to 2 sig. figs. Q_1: 1.5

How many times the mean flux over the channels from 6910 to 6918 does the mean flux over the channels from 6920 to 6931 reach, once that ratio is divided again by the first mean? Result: 0.0716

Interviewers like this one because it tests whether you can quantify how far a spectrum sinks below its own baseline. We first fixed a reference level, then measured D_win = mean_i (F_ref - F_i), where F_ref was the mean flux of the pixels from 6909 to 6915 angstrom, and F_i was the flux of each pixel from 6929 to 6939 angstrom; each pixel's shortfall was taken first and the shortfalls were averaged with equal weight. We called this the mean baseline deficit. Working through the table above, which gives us -1.8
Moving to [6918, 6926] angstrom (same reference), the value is -0.4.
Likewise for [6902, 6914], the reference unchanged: 0.1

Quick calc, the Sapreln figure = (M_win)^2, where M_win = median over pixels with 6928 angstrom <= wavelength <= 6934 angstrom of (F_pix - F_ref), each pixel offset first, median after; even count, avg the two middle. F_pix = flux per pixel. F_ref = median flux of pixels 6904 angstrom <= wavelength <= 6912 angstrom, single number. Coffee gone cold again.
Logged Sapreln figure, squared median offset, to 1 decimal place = 3.1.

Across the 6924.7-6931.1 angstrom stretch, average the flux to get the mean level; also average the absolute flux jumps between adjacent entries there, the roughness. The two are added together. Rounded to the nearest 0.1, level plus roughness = 16.5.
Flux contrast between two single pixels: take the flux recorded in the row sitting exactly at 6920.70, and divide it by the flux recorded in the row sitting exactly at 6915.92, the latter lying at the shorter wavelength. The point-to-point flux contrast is 1.01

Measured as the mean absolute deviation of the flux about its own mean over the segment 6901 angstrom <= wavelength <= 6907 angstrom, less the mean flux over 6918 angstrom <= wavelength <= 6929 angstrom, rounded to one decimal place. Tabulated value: -15.4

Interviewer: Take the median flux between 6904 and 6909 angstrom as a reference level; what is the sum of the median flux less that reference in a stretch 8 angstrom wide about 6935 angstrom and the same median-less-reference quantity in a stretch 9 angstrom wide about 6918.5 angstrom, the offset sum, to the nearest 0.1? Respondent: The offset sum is 2.1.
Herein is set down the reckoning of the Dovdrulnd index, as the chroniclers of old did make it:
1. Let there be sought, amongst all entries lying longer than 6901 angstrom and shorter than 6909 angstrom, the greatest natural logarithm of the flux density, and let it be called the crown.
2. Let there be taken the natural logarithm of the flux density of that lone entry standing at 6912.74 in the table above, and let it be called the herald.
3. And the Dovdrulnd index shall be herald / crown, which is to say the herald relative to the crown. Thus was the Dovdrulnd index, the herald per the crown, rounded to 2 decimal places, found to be 1.00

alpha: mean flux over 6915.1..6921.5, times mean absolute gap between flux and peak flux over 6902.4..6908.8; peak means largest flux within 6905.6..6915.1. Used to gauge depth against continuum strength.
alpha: 3.0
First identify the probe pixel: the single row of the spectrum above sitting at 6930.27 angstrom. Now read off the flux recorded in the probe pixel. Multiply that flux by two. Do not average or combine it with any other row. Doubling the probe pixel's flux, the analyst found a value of 33.2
